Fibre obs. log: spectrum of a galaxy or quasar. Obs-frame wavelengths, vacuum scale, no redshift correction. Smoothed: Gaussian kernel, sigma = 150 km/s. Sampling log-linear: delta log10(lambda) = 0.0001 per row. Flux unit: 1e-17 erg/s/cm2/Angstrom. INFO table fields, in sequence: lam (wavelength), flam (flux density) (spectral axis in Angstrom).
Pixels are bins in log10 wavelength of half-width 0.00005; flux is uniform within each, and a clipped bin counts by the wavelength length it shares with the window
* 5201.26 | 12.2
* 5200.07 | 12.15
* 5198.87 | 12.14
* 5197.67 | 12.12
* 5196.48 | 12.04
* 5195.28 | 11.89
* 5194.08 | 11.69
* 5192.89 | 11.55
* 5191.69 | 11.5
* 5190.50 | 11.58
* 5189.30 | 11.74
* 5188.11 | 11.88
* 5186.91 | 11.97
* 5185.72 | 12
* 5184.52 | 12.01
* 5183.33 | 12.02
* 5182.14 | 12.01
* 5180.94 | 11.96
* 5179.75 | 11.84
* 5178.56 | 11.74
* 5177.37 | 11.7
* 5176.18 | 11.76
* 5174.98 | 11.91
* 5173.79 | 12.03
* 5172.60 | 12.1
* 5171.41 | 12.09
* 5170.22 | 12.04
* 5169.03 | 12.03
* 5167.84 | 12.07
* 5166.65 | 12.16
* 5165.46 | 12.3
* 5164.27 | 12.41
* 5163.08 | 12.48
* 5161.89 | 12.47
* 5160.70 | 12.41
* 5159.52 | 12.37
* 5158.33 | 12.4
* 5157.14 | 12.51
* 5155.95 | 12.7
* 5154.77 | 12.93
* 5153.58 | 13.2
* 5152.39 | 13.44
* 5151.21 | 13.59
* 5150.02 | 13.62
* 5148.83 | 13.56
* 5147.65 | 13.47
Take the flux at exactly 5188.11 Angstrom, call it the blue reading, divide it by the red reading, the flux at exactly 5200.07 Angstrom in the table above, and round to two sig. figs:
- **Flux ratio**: 0.98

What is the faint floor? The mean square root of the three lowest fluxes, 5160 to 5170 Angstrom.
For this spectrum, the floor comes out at 3.477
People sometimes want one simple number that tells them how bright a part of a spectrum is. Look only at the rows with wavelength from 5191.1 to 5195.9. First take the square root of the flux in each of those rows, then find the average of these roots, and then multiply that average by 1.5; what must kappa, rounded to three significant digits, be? 5.12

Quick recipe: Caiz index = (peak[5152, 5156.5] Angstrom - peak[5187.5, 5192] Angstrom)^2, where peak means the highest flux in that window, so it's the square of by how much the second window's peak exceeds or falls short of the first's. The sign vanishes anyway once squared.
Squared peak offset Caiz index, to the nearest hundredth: 2.43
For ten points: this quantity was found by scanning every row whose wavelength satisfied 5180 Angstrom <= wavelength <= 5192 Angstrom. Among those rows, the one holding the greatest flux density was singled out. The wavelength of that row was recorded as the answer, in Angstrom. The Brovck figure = 5183.33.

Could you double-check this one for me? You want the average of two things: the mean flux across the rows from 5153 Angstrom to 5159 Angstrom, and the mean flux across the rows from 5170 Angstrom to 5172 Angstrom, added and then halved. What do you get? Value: 12.4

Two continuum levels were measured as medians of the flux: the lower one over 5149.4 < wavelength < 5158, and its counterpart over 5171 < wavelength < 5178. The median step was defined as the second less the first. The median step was -1.23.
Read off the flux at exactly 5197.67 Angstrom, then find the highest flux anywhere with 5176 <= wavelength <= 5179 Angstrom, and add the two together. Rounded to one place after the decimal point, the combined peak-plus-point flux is 23.9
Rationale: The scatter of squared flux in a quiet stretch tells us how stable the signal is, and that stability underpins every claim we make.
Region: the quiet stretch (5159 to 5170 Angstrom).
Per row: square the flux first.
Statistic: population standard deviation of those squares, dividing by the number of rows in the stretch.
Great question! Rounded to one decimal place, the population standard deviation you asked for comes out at 4.0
